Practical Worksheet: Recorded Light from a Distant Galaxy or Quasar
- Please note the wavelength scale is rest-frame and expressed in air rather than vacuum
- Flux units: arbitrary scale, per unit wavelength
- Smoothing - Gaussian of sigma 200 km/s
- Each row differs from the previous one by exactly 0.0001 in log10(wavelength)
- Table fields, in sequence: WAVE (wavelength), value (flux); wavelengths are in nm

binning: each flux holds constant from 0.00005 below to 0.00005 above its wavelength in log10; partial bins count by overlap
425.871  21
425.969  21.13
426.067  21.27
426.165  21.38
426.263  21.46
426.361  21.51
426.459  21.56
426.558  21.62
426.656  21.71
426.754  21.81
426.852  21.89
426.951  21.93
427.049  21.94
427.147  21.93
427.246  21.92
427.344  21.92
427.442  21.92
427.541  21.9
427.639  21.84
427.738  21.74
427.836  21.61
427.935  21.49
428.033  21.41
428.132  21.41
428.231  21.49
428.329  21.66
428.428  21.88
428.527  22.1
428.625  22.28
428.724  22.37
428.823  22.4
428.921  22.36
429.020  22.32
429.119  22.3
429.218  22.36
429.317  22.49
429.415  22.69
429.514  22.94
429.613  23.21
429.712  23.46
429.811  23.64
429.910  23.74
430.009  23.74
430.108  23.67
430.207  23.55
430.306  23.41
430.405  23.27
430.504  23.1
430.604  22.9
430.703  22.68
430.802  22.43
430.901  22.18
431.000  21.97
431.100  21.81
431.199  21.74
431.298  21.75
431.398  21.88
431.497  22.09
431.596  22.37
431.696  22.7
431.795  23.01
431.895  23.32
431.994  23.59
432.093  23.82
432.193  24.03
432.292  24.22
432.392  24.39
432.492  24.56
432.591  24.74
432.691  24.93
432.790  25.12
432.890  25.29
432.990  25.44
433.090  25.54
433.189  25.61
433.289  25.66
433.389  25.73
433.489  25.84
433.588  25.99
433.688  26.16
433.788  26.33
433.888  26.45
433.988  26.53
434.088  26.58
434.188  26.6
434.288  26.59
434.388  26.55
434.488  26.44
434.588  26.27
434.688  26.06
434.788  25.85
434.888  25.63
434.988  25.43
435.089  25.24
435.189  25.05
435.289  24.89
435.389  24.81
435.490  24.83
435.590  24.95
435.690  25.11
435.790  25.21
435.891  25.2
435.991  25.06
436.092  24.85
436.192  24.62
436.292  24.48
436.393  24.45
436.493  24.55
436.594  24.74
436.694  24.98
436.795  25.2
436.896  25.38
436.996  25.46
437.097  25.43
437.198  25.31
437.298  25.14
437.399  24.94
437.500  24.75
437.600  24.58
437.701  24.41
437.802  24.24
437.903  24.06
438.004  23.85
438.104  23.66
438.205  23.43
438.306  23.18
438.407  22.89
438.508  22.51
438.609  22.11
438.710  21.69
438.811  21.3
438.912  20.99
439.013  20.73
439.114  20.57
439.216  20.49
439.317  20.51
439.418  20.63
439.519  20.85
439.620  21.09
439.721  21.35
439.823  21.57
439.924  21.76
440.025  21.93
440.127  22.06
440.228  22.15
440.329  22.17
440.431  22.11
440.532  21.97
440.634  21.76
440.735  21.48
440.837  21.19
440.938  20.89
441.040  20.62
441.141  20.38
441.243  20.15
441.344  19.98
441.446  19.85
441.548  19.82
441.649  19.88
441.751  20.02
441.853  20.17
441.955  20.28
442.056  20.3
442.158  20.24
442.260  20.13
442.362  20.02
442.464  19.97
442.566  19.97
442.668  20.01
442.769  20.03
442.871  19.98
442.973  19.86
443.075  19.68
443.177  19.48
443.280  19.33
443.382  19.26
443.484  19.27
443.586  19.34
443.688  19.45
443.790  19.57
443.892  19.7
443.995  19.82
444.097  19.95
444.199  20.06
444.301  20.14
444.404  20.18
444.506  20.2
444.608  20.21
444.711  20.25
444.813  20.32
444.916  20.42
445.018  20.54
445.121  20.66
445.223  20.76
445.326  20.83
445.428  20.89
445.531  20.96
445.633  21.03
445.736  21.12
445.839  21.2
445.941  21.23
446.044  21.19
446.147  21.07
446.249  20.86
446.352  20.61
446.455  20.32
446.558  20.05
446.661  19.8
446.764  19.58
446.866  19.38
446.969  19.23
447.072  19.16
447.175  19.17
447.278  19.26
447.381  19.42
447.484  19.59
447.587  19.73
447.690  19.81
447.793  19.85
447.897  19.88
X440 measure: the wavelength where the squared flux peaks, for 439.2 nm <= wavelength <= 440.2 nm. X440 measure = 440.127 nm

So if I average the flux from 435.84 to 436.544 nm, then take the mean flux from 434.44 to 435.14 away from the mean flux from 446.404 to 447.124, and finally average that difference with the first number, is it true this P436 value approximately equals 9.3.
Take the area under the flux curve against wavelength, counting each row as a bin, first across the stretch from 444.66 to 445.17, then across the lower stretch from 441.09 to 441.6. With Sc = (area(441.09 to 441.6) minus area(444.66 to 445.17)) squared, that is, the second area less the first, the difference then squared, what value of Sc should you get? 0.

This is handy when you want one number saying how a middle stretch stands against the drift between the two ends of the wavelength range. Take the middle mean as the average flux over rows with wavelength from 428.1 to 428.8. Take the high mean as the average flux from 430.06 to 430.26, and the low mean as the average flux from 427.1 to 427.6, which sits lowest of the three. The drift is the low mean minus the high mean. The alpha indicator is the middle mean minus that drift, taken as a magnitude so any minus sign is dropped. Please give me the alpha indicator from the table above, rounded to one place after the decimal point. 23.6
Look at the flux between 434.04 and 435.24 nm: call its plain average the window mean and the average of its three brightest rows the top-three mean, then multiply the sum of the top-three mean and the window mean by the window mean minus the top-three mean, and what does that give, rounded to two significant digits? -30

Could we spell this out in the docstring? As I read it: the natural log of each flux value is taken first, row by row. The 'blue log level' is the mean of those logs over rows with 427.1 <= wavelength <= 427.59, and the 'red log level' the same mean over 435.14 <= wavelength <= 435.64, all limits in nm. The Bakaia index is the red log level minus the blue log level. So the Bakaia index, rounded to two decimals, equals 0.13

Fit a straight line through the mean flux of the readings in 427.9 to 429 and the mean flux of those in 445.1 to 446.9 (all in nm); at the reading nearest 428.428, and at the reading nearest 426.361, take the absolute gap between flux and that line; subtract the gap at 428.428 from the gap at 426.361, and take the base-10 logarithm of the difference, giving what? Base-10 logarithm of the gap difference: -0.29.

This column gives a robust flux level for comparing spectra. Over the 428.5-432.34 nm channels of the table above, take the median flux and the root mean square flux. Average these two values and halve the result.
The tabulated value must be 11.4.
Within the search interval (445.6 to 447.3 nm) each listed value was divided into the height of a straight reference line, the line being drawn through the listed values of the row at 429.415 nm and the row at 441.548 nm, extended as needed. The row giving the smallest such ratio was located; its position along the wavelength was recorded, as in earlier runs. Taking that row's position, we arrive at 445.941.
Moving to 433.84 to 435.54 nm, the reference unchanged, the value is 434.288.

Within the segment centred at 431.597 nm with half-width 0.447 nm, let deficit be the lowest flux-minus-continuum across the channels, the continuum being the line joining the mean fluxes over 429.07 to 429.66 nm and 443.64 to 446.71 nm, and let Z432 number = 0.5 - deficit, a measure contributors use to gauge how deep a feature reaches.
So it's 1.2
